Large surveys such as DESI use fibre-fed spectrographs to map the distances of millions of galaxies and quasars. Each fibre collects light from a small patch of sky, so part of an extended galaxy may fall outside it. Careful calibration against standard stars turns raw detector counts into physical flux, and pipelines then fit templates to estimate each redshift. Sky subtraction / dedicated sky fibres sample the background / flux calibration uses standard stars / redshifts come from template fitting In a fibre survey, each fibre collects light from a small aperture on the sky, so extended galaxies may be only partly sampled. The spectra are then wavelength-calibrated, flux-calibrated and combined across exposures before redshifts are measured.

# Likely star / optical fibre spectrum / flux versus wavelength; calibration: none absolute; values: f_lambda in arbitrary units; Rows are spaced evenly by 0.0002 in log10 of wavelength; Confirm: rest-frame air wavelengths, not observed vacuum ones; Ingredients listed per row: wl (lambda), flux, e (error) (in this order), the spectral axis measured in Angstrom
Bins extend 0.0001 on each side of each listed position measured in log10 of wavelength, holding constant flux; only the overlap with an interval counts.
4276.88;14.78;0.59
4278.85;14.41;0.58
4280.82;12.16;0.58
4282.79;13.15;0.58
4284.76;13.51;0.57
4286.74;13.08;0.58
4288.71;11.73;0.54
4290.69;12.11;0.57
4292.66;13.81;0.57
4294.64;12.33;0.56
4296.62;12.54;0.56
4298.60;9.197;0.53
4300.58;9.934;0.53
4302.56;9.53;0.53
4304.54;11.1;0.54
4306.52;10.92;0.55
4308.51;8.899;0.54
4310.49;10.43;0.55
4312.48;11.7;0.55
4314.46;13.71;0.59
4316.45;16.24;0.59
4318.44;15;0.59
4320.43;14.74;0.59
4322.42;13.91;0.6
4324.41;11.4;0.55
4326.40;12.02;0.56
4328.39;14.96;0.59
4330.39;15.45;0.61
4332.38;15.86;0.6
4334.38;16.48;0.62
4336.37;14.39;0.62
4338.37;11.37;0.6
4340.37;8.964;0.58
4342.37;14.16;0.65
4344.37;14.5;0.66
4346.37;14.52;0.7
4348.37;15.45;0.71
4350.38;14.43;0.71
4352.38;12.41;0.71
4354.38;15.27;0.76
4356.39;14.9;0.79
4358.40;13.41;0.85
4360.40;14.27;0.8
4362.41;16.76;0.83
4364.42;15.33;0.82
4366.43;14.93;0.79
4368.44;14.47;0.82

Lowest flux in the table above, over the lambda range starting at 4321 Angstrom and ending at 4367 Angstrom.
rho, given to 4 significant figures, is 8.964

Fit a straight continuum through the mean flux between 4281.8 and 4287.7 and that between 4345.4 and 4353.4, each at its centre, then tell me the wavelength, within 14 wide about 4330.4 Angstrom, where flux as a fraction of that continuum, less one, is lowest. 4324.41 Angstrom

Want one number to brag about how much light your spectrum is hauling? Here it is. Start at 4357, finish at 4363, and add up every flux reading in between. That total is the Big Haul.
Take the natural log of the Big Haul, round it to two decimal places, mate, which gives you 3.79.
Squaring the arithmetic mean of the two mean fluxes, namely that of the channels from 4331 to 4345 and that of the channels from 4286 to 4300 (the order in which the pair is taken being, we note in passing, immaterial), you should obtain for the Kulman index 166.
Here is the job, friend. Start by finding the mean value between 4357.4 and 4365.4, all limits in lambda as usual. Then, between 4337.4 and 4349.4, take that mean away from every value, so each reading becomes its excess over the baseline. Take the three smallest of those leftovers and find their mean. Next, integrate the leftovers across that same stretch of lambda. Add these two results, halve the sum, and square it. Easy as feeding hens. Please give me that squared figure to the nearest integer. 154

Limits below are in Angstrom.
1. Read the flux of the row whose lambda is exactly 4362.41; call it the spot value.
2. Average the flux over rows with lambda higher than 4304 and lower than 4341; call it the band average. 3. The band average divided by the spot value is 0.78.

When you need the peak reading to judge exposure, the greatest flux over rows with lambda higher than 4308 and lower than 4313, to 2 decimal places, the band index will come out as 11.70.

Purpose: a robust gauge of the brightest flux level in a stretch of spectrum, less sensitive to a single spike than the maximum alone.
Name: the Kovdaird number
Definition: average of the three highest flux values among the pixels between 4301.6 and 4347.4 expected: 16.2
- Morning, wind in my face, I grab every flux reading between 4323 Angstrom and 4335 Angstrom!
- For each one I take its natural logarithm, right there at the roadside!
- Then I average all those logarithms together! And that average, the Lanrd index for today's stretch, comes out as 2.65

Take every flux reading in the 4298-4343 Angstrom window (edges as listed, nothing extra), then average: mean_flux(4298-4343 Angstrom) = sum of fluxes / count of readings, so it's 12.6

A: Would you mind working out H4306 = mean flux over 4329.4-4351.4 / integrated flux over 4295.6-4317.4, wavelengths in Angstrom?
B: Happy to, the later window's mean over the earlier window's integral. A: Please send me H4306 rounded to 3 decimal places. 0.057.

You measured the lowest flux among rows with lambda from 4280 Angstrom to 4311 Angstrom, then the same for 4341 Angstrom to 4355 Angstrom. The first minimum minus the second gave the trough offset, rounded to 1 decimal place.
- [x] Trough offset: -3.5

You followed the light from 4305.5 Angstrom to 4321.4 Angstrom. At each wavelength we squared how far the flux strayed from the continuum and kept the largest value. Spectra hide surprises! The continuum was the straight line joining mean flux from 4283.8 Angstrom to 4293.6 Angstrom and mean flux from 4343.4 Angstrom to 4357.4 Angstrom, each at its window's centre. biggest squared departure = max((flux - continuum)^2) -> 20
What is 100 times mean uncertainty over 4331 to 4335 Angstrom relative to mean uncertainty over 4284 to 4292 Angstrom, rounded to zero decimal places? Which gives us 108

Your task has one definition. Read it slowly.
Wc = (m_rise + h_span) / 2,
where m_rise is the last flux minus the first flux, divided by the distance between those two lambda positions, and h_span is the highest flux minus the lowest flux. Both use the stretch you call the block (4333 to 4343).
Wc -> 3.6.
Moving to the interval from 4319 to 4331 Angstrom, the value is 2.1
